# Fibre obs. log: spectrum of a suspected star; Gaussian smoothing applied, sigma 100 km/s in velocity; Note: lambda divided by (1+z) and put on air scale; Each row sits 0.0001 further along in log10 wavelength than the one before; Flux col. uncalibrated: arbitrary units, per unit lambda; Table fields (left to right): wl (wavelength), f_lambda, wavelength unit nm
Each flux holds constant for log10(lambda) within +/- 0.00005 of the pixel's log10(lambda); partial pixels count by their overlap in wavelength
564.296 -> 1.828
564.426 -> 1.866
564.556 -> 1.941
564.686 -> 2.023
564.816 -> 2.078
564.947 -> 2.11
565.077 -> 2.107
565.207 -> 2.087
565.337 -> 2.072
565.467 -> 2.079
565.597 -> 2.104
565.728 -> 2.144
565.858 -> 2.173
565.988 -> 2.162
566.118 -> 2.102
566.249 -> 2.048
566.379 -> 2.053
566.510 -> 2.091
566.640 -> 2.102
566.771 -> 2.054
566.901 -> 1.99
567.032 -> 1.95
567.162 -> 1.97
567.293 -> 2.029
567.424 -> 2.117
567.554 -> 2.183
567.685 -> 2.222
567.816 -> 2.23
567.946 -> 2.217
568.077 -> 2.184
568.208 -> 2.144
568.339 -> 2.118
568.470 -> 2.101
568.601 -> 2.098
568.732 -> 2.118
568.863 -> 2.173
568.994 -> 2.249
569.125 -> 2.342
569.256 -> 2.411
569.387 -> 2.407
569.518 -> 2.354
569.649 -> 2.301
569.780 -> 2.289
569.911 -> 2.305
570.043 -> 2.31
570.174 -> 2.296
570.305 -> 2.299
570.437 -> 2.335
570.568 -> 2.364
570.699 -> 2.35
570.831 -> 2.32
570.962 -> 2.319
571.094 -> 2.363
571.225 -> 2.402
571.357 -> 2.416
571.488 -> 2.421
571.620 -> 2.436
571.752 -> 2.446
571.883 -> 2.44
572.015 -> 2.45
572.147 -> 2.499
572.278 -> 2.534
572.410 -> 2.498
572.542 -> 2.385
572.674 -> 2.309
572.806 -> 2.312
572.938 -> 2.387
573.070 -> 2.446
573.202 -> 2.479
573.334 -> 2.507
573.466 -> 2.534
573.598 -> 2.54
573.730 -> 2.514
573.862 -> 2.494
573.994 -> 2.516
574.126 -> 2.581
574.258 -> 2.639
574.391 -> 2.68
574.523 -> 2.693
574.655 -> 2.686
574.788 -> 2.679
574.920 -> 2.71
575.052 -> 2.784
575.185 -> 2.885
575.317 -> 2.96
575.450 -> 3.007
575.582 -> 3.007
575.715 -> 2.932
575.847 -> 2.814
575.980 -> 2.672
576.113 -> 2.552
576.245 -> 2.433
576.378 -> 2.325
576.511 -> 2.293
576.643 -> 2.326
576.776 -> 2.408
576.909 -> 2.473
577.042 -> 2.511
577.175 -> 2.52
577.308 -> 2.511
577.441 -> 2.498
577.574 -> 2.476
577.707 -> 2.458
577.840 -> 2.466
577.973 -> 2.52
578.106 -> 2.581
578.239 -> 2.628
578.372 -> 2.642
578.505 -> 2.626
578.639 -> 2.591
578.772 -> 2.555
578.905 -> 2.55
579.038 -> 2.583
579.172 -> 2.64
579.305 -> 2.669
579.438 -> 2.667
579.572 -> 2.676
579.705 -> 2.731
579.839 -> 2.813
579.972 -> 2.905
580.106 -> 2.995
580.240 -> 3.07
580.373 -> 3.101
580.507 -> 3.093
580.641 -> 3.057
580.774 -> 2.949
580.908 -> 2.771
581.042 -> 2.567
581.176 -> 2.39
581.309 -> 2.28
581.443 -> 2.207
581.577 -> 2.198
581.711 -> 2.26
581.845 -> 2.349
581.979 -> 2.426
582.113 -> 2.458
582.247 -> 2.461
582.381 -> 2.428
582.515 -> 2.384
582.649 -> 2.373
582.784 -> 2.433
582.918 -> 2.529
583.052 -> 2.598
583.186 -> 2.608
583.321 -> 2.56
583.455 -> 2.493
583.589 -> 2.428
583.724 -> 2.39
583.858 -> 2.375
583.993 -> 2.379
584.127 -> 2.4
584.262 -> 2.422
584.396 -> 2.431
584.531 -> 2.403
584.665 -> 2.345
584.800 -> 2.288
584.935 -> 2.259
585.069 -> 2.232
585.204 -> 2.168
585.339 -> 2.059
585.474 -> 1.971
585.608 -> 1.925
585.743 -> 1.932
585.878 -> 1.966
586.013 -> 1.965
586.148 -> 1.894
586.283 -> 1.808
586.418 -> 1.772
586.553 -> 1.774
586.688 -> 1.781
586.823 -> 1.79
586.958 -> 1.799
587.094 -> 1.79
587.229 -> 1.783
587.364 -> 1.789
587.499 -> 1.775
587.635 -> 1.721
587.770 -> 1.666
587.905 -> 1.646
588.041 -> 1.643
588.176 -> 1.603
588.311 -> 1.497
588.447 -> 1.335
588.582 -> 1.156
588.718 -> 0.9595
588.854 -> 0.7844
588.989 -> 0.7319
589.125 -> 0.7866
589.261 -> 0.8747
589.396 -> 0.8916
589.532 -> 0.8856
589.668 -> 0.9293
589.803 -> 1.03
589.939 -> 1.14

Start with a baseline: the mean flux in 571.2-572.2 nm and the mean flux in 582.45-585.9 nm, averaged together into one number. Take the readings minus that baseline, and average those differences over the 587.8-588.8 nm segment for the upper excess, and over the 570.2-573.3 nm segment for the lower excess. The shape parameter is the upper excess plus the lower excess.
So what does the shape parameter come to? -1.0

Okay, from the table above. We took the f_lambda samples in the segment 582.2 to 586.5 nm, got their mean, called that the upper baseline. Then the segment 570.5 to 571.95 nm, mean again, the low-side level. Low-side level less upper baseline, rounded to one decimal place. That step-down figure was 0.1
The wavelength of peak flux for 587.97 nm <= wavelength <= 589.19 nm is 588.041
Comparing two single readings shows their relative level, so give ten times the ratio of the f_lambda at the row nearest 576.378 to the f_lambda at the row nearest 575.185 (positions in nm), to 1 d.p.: 8.1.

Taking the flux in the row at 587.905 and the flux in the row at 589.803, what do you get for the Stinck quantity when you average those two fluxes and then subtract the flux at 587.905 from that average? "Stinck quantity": -0.3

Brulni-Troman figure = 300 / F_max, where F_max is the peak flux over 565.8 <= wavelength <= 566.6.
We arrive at 138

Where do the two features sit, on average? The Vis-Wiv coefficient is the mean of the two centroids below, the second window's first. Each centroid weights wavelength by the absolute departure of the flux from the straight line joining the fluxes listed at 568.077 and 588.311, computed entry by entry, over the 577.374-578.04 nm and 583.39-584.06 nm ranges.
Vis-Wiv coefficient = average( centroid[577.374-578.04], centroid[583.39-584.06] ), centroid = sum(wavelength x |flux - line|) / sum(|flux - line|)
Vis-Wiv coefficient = 580.71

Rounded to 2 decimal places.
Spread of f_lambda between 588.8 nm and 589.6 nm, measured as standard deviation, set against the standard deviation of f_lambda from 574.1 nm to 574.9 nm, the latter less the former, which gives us -0.02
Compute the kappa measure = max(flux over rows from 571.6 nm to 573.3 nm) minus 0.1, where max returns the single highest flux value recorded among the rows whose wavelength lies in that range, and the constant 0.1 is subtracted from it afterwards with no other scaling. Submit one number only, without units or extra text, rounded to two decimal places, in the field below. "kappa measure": 2.43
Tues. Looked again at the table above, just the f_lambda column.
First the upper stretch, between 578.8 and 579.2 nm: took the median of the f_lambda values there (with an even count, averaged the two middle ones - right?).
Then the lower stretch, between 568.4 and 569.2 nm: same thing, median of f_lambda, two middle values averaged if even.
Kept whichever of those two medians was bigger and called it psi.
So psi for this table 2.6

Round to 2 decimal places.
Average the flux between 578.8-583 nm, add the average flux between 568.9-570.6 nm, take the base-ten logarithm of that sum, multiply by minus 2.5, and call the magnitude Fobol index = -1.73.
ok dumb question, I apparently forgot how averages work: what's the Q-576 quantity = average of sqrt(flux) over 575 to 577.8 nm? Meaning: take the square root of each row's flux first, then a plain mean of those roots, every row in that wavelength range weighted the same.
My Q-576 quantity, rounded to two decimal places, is 1.61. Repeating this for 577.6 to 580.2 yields 1.63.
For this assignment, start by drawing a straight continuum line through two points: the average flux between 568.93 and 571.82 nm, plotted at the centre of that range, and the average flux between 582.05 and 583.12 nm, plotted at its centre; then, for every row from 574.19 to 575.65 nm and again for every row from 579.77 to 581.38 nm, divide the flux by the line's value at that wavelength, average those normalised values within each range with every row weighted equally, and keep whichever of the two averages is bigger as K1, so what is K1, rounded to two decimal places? 1.17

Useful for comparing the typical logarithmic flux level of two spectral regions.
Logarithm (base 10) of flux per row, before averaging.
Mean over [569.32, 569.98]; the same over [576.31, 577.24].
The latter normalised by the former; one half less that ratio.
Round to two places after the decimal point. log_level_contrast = -0.54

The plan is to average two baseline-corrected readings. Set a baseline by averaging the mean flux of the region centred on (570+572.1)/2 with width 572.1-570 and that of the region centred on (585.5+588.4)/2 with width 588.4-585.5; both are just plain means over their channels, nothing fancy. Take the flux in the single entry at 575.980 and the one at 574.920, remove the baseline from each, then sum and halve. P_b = 0.62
